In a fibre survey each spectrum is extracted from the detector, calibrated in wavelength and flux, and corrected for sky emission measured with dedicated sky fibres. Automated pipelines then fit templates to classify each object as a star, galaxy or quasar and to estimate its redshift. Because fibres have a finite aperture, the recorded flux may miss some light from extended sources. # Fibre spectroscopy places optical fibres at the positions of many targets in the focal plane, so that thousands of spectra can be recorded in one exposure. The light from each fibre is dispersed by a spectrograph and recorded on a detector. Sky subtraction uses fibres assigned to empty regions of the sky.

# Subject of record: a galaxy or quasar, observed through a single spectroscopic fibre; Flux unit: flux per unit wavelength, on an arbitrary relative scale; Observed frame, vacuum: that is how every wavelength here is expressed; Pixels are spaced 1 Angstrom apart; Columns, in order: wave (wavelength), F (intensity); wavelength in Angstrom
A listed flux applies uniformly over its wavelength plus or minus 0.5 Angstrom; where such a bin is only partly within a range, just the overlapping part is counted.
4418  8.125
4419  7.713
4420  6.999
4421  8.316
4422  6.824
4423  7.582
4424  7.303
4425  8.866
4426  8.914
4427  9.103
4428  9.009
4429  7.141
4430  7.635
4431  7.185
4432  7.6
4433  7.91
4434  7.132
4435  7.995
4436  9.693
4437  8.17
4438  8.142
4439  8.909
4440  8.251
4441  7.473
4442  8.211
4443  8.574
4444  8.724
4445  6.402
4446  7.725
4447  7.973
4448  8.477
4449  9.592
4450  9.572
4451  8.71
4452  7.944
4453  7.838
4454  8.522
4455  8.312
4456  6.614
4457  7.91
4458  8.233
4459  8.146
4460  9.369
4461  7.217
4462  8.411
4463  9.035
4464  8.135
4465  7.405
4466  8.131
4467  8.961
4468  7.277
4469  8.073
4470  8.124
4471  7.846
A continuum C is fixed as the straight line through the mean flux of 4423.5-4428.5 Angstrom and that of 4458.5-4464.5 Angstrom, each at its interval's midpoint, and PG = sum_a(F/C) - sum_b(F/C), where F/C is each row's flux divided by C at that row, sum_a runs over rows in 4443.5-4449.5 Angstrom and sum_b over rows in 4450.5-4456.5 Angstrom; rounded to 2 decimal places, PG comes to 0.08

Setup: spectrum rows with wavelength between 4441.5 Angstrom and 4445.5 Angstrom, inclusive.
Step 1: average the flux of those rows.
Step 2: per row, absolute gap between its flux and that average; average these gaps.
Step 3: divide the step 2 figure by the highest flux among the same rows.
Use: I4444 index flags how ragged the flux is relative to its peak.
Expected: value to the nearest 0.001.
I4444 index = 0.090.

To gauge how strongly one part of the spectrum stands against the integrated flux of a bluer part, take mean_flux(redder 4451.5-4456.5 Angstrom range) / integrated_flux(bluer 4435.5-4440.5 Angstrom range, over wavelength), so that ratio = 0.182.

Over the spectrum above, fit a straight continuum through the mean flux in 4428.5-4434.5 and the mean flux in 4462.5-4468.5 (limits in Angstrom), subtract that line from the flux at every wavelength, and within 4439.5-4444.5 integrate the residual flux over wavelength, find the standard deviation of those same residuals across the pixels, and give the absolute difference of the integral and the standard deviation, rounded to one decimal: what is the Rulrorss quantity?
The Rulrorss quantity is 2.5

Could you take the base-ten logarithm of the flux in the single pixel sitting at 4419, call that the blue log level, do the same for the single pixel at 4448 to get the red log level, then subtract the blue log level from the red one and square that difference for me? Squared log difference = 0.0017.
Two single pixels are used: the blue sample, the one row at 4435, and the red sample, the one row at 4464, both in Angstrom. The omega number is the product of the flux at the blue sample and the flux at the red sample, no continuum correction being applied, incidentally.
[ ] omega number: 65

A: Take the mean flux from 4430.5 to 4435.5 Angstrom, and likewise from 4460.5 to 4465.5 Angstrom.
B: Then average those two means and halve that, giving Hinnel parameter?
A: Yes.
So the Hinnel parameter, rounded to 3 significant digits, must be 3.90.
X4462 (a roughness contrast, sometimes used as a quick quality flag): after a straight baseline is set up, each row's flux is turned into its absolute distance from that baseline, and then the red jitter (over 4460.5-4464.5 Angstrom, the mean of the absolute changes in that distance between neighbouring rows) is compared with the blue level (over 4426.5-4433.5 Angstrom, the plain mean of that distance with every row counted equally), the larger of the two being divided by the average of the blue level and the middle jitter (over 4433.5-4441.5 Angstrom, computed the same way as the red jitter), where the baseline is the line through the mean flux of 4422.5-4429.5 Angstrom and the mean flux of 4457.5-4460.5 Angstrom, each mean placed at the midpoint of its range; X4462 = 1.13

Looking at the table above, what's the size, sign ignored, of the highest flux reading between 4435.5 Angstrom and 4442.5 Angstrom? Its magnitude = 9.69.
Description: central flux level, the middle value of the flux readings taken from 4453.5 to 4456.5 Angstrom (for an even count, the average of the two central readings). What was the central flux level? 8.31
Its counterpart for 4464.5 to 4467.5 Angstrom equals 8.13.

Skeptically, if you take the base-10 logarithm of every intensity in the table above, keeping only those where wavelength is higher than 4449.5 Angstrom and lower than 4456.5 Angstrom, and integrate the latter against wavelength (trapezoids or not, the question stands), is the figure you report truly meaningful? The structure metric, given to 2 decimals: 6.39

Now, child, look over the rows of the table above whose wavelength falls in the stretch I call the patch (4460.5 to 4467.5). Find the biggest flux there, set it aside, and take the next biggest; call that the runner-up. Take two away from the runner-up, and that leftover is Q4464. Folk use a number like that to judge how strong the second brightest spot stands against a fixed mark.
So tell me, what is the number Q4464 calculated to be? 6.96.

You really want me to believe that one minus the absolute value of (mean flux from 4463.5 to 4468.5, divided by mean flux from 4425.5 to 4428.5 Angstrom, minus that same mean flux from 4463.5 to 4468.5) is -6.10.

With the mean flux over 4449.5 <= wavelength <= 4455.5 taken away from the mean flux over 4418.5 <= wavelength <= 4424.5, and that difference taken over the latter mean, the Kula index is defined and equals -0.14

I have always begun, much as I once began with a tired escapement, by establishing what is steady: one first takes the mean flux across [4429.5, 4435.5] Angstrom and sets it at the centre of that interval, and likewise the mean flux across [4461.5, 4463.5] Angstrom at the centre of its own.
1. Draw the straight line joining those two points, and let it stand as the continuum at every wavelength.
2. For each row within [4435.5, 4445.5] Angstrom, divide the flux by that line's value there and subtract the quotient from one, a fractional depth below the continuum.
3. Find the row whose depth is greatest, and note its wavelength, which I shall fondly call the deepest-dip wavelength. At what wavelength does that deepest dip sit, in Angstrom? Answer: 4445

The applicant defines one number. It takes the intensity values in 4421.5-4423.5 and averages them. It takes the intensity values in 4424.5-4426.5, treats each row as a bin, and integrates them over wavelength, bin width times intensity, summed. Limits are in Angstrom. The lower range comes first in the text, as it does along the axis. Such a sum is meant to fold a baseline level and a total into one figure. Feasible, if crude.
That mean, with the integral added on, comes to 25.0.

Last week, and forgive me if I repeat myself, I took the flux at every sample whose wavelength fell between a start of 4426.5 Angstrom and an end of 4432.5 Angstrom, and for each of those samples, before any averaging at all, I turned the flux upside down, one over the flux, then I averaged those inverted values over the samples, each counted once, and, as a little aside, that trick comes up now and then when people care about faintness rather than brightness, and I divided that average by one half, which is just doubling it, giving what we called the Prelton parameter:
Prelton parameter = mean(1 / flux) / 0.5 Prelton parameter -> 0.254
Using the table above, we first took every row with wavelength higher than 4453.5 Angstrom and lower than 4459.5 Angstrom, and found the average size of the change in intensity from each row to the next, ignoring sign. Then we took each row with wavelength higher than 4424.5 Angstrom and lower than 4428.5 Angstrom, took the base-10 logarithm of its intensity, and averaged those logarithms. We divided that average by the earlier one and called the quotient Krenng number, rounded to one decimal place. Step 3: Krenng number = 1.3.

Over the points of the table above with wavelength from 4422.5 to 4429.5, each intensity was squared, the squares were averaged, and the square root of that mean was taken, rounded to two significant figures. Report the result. 8.3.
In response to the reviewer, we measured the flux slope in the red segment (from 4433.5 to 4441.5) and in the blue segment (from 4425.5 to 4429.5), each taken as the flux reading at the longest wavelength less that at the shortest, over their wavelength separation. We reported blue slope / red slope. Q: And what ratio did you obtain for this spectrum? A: -12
